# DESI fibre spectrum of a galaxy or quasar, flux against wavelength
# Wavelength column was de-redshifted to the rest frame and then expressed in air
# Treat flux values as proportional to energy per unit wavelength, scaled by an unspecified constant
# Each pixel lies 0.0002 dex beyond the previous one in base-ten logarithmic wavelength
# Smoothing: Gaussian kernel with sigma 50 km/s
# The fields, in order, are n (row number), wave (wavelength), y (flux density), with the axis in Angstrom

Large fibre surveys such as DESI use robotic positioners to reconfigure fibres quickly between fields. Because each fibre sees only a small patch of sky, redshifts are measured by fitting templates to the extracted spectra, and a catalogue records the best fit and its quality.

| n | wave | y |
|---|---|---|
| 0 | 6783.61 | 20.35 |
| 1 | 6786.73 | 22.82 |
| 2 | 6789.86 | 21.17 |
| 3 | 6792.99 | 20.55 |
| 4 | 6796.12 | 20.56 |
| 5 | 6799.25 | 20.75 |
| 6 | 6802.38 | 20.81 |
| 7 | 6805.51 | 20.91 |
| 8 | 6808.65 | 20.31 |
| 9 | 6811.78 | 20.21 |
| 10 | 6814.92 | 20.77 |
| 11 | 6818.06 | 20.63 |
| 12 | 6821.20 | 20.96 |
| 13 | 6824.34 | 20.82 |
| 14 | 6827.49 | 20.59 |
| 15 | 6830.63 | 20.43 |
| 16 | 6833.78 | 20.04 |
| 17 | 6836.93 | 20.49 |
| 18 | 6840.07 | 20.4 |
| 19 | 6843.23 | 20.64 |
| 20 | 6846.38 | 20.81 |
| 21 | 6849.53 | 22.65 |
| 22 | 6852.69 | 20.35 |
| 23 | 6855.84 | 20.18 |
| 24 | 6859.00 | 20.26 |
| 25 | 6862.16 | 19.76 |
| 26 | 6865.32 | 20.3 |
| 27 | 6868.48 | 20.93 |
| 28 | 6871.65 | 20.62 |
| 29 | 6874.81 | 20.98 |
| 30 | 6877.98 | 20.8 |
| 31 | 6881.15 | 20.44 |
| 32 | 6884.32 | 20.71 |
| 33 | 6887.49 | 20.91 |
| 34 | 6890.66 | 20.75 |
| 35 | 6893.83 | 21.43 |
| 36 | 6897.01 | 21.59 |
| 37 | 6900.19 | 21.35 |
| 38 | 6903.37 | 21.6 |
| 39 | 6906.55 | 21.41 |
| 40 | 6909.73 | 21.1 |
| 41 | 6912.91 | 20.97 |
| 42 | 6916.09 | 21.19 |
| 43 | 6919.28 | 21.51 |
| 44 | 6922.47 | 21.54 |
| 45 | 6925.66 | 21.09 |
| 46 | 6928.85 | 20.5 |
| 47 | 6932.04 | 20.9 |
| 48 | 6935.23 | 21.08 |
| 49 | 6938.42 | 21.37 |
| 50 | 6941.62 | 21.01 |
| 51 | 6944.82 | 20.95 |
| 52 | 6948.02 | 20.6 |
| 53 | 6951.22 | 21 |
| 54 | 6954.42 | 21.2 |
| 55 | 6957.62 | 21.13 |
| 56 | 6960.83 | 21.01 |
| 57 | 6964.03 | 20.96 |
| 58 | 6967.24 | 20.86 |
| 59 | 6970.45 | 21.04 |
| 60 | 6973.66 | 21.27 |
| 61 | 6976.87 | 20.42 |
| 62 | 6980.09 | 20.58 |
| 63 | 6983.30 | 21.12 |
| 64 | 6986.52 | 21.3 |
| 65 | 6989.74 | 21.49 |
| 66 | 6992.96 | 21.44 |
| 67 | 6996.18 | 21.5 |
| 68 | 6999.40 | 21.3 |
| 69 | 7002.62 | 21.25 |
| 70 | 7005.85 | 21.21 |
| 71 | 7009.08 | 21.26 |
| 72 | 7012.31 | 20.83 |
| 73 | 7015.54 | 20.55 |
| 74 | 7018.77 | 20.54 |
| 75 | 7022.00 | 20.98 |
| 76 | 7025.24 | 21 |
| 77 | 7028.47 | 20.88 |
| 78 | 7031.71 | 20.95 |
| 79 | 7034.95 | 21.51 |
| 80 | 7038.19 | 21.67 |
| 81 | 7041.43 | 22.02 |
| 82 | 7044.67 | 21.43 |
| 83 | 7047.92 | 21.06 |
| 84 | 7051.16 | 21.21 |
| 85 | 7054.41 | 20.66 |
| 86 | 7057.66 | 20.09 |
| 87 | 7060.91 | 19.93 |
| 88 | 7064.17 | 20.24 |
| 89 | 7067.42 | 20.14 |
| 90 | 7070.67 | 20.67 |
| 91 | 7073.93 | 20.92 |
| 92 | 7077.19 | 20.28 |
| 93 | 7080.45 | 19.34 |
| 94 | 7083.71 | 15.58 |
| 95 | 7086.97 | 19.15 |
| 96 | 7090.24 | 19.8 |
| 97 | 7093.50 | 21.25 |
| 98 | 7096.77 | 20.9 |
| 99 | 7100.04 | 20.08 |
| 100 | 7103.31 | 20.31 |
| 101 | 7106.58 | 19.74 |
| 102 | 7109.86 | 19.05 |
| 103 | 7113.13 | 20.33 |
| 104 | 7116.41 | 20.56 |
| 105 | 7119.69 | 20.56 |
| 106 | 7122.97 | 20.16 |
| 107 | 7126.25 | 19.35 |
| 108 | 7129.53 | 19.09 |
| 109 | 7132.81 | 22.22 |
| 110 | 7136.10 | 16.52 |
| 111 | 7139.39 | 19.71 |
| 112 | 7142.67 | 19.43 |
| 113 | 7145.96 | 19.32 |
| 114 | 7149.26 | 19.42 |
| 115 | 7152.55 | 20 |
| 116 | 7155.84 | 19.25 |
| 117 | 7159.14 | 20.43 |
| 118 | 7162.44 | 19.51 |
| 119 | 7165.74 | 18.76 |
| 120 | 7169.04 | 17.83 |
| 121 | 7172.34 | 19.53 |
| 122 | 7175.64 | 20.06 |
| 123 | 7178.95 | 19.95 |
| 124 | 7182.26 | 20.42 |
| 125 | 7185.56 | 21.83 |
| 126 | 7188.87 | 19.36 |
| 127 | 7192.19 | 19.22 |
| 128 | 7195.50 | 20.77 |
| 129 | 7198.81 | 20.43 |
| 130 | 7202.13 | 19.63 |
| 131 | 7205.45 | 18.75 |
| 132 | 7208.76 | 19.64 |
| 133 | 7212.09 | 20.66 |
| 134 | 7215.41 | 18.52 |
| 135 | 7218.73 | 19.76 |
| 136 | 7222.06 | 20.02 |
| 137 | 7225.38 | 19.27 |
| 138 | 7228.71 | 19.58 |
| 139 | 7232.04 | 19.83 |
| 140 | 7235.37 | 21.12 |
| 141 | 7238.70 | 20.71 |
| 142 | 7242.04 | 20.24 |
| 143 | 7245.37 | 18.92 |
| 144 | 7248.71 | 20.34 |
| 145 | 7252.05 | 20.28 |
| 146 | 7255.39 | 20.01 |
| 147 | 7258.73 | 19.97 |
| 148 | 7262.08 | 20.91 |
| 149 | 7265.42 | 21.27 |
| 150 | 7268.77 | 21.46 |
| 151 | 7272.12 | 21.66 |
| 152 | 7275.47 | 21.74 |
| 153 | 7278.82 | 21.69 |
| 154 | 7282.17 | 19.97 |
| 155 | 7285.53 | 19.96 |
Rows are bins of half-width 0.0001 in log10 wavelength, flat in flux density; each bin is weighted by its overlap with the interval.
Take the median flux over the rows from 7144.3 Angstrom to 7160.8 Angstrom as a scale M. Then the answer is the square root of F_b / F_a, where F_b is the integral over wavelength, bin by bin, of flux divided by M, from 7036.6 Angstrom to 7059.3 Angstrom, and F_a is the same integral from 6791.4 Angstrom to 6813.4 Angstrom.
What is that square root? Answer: 1.03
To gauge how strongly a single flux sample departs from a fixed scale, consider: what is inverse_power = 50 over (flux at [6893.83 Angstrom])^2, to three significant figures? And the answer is 0.109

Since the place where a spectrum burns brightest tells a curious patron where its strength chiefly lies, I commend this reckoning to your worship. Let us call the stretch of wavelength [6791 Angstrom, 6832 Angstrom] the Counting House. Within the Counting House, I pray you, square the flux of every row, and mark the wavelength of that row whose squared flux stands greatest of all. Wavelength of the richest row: 6821.20 Angstrom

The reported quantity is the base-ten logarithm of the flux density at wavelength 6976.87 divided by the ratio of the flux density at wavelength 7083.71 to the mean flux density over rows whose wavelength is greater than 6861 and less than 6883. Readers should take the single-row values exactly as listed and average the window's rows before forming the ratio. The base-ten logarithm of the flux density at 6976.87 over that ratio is 1.43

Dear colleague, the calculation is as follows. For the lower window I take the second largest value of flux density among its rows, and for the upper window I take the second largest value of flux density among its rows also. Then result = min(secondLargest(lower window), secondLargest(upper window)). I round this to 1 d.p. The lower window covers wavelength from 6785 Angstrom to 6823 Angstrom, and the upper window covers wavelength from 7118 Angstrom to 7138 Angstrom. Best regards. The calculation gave 20.6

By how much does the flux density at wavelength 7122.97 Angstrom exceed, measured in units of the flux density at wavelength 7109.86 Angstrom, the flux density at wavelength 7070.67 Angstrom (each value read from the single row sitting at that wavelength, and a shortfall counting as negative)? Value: -0.03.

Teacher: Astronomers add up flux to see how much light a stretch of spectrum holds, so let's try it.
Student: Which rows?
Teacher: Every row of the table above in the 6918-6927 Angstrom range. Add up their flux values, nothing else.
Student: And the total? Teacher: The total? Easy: 64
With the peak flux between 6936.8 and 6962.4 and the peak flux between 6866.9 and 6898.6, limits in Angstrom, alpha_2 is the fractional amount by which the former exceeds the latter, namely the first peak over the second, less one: -0.01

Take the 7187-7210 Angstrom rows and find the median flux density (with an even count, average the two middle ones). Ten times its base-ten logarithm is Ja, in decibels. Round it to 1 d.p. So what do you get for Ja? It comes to 12.9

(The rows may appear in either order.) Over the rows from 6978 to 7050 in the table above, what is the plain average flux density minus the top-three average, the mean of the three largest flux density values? -0.56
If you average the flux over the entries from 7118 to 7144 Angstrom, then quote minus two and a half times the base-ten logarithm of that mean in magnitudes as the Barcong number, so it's -3.23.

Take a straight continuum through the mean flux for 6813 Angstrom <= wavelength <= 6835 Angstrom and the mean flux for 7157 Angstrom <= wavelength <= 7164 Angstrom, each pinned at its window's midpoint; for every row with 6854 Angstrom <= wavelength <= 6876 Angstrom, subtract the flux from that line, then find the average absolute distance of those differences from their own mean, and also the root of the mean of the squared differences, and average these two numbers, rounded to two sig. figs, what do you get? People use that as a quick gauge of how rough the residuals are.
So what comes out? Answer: 0.39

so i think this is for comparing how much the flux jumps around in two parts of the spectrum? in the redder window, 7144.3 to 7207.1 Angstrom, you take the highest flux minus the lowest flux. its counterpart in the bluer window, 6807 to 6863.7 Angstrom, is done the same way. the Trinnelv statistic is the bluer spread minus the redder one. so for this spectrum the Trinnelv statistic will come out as -1.1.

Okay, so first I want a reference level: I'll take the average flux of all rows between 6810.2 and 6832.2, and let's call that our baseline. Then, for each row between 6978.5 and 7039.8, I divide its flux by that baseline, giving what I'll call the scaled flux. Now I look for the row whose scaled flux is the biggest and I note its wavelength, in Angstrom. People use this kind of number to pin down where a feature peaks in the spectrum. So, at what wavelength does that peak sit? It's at 7038.19 Angstrom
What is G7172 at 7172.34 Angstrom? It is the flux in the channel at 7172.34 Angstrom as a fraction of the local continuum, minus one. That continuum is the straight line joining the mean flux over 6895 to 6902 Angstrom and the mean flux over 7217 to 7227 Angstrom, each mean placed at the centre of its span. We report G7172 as -0.021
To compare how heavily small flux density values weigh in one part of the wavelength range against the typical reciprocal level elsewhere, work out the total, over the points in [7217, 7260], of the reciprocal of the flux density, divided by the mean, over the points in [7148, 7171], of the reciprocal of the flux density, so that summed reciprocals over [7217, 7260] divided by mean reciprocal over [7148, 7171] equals 13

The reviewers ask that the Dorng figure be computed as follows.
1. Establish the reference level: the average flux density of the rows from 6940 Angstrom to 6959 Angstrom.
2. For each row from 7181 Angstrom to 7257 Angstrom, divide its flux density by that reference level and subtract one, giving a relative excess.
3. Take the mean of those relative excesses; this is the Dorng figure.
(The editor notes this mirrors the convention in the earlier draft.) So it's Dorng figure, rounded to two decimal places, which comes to -0.05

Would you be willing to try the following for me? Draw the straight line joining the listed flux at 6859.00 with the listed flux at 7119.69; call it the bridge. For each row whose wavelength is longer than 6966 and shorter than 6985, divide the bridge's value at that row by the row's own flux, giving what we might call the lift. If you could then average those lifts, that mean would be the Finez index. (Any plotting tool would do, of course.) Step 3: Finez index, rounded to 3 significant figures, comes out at 0.977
